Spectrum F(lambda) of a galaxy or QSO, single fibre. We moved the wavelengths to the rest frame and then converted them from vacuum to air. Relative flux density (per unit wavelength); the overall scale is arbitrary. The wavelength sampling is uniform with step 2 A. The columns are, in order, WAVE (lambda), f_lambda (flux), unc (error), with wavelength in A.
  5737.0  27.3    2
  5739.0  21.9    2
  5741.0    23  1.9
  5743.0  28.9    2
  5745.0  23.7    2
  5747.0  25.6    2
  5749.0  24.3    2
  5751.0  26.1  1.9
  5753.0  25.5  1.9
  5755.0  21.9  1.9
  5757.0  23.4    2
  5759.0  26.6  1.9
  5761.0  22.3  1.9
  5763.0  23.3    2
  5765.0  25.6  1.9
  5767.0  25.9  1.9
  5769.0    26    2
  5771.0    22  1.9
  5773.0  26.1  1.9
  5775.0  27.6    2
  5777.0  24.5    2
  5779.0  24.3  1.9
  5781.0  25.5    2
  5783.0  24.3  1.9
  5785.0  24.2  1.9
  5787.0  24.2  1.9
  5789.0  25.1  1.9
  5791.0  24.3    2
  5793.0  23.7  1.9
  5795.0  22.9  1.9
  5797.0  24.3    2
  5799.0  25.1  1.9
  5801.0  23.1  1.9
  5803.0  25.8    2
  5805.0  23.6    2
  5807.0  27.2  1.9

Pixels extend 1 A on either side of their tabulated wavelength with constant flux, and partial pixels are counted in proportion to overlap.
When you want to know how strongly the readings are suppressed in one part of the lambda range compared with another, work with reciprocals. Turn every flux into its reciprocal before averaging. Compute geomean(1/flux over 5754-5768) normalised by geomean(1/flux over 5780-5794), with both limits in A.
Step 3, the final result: 1.02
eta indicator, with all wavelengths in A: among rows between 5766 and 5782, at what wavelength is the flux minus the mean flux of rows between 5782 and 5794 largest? 5775.0 A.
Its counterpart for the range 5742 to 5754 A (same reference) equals 5743.0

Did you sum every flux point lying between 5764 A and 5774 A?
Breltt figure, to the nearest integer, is 126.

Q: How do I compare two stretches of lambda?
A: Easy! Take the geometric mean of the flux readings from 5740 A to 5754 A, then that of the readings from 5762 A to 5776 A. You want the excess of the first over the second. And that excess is 0.09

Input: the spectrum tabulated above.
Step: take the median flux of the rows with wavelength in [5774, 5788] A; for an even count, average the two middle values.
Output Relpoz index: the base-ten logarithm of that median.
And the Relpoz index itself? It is 1.386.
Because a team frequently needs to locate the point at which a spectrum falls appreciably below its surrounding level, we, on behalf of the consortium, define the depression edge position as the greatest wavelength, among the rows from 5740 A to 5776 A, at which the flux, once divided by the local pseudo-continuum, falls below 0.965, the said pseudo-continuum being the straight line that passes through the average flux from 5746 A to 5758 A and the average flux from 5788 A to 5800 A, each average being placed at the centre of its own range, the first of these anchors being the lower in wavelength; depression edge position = 5771.0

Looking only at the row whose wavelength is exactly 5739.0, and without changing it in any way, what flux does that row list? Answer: 21.9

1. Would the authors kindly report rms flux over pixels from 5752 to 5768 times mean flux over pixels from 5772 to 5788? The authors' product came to 611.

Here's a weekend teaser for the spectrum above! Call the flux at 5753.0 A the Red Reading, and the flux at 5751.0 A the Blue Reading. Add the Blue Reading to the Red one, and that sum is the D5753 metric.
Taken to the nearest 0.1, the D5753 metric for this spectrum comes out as 51.6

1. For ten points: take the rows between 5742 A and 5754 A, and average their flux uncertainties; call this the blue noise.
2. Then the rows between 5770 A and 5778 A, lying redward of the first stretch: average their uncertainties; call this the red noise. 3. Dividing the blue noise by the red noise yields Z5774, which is 1.01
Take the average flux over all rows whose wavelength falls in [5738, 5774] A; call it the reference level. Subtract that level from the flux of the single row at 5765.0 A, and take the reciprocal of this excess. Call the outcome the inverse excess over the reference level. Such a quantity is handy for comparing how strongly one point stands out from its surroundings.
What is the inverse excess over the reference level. 1.0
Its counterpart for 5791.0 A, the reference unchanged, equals -3.8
